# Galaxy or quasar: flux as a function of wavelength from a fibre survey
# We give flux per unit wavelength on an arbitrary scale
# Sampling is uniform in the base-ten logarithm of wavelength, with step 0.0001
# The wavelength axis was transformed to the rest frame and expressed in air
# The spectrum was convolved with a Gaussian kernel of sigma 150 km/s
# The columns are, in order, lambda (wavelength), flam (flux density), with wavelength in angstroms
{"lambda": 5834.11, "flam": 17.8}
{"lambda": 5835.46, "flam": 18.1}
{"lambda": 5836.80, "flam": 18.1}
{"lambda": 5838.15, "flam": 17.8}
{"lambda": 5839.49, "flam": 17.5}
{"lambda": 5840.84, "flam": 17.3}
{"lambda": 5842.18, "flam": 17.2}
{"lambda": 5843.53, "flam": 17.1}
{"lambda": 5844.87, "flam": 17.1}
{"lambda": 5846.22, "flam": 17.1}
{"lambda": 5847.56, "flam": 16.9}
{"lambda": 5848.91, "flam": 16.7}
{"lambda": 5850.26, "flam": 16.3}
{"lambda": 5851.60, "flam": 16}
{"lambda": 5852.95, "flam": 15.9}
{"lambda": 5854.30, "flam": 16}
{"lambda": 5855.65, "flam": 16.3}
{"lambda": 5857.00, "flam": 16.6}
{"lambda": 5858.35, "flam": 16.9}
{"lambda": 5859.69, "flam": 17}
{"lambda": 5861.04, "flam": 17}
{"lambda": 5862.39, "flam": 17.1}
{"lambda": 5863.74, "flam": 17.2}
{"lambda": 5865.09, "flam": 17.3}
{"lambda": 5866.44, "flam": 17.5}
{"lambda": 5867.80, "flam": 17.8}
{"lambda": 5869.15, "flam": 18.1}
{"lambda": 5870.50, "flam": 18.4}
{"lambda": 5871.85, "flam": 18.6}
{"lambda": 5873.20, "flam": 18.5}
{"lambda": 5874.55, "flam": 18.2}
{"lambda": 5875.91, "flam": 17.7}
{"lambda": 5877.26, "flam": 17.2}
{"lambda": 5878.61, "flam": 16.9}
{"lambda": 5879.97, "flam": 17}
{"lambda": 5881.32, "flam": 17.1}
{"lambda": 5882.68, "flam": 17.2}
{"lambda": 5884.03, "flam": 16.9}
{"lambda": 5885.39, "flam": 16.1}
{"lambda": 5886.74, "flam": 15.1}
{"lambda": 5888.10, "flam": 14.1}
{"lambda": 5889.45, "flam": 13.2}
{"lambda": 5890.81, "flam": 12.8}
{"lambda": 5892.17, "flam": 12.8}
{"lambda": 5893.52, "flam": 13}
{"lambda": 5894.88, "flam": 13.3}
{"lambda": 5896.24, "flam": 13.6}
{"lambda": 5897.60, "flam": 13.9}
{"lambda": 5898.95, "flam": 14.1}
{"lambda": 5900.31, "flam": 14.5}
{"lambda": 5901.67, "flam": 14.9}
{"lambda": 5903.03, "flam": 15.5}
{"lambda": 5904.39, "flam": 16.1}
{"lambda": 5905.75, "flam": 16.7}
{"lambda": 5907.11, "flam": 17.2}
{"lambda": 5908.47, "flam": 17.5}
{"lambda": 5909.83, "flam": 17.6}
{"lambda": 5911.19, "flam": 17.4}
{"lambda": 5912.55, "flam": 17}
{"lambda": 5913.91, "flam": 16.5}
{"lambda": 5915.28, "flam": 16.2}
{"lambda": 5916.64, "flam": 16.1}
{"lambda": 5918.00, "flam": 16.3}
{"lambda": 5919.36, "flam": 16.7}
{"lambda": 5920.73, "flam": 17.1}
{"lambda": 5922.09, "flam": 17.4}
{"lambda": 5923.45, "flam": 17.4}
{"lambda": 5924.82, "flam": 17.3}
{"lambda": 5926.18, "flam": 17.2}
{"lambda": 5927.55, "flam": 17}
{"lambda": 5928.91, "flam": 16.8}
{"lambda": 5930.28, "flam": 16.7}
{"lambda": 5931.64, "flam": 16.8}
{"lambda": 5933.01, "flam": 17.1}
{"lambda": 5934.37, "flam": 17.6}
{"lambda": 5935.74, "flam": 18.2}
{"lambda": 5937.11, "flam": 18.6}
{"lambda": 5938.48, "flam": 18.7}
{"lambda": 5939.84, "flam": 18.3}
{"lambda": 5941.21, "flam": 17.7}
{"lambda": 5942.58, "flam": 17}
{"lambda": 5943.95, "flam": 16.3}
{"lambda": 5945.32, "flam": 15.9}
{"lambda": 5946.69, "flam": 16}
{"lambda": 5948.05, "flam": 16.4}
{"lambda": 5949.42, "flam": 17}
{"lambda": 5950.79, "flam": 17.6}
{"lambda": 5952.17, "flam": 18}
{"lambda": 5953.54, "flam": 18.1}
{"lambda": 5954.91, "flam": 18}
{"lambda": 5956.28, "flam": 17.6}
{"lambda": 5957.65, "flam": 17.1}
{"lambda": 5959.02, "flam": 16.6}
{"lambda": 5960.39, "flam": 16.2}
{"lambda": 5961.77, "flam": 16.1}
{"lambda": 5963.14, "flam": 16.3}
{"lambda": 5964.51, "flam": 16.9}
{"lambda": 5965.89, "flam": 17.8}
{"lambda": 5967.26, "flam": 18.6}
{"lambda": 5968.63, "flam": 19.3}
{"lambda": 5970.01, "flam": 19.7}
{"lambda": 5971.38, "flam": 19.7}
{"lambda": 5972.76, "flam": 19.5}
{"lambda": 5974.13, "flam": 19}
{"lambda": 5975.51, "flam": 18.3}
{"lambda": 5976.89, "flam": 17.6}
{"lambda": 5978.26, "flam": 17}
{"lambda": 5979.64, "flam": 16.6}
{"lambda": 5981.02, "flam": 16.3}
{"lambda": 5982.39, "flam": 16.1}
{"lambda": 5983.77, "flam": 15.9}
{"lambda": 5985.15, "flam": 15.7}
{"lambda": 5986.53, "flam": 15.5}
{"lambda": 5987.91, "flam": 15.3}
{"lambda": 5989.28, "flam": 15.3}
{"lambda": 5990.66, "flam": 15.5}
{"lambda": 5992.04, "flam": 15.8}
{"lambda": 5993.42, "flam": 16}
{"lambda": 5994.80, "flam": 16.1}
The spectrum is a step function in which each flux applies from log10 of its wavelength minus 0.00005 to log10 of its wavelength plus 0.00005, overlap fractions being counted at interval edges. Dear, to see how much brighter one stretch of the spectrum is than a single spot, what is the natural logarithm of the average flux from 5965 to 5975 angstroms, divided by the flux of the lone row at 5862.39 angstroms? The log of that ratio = 0.11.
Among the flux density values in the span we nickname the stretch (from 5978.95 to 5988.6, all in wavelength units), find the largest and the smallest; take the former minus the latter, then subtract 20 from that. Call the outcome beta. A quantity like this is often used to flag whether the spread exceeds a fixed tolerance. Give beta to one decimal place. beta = -18.7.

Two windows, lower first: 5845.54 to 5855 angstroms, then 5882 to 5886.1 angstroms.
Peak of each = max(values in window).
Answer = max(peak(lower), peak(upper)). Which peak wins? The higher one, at 17.2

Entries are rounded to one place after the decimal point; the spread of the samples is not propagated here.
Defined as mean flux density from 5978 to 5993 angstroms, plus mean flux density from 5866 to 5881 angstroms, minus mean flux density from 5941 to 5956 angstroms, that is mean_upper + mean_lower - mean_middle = 16.6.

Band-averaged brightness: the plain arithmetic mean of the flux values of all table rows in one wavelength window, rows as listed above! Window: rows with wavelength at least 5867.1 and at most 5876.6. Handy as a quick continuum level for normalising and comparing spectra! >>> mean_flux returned 18.2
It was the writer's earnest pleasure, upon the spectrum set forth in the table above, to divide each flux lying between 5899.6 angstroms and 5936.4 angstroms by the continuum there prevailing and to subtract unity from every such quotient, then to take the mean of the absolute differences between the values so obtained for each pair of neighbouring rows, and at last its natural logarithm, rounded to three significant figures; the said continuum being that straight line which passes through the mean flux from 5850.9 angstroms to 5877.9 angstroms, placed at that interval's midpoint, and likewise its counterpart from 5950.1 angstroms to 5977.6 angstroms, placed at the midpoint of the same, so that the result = -4.04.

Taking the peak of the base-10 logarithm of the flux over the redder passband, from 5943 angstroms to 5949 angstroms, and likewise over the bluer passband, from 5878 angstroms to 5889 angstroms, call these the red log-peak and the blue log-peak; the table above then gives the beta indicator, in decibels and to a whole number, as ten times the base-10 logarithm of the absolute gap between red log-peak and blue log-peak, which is -17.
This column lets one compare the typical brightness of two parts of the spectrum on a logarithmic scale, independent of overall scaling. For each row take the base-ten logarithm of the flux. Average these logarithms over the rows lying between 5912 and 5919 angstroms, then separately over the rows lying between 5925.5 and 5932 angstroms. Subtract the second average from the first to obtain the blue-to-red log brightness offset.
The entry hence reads -0.013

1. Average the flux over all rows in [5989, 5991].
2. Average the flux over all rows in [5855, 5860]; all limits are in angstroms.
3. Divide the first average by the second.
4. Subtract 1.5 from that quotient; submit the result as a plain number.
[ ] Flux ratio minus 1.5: -0.58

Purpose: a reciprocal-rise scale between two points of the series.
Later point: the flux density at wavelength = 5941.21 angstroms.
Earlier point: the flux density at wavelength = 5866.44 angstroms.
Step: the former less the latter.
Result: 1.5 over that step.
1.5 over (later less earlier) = 7.5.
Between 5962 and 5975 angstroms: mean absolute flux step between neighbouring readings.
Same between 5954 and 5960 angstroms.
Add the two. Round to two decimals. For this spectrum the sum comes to 0.98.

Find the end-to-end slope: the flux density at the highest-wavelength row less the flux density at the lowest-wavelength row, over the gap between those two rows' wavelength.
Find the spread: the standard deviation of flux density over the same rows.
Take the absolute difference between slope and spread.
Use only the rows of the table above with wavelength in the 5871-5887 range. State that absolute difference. 1.2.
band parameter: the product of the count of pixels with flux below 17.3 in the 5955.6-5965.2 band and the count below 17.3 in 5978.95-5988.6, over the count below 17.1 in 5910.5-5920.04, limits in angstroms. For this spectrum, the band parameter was 7.0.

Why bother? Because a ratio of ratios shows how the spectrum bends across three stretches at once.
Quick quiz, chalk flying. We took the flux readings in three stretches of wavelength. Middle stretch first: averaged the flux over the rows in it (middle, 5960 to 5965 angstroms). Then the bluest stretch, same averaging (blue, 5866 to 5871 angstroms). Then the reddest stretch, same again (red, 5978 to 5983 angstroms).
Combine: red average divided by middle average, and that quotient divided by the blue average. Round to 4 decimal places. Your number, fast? 0.0561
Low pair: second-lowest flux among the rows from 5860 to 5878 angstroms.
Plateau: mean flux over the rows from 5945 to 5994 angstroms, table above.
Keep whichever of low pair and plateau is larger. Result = 17.1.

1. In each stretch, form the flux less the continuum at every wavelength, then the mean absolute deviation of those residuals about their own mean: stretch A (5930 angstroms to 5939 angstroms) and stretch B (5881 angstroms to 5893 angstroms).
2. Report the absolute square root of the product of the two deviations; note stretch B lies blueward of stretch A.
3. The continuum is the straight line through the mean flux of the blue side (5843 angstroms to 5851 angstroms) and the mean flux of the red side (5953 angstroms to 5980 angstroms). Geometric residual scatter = 1.1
